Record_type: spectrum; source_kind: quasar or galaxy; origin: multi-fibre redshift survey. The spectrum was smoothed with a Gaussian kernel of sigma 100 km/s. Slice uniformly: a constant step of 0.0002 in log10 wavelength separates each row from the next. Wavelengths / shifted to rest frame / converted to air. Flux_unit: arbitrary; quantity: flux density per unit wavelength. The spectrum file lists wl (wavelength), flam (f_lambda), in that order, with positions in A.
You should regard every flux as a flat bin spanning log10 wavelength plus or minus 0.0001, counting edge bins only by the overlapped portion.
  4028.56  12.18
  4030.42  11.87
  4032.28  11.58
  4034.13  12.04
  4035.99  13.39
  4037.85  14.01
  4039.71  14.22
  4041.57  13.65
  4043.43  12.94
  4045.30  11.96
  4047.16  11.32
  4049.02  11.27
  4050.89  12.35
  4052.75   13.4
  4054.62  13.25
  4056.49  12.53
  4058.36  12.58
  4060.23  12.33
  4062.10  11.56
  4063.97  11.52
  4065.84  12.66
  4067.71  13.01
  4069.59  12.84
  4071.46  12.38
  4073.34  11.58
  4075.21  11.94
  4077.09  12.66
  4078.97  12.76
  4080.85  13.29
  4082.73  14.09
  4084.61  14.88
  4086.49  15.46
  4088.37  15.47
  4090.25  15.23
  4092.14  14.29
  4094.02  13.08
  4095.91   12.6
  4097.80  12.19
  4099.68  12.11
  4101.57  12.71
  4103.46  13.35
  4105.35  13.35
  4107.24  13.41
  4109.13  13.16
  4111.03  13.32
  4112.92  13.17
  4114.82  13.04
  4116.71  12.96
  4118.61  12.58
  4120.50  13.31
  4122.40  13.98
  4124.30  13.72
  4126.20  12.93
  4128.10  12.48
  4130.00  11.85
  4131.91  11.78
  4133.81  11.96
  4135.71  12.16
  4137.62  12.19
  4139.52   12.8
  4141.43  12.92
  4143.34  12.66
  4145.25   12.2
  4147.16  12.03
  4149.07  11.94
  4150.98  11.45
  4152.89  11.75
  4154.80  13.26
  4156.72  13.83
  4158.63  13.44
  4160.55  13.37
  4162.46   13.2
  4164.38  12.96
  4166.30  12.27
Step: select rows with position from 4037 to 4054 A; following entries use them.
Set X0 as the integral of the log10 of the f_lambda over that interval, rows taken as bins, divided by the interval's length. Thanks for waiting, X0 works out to 1.11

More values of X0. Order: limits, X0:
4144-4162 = 1.10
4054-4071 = 1.10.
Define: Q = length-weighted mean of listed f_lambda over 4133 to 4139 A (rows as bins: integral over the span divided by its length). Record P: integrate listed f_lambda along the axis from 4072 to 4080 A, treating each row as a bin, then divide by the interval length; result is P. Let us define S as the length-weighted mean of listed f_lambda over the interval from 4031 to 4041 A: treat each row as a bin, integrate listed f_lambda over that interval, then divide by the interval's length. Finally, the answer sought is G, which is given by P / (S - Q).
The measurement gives 14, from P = 12.2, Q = 12.2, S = 13.0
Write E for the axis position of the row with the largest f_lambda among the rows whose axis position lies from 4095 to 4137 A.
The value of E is 4122.40 A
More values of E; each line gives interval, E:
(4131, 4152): 4141.43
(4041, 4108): 4088.37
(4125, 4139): 4126.20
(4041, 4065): 4041.57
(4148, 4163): 4156.72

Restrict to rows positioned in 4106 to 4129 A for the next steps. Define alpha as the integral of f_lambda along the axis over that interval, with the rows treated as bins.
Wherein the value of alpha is 303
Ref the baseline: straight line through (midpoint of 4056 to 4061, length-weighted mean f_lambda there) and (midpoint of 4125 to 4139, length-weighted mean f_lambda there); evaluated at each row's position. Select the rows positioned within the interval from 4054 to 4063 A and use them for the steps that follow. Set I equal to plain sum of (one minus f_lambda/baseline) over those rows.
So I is 0.01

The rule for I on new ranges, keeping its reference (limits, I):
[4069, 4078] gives 0.06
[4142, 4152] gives 0.06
